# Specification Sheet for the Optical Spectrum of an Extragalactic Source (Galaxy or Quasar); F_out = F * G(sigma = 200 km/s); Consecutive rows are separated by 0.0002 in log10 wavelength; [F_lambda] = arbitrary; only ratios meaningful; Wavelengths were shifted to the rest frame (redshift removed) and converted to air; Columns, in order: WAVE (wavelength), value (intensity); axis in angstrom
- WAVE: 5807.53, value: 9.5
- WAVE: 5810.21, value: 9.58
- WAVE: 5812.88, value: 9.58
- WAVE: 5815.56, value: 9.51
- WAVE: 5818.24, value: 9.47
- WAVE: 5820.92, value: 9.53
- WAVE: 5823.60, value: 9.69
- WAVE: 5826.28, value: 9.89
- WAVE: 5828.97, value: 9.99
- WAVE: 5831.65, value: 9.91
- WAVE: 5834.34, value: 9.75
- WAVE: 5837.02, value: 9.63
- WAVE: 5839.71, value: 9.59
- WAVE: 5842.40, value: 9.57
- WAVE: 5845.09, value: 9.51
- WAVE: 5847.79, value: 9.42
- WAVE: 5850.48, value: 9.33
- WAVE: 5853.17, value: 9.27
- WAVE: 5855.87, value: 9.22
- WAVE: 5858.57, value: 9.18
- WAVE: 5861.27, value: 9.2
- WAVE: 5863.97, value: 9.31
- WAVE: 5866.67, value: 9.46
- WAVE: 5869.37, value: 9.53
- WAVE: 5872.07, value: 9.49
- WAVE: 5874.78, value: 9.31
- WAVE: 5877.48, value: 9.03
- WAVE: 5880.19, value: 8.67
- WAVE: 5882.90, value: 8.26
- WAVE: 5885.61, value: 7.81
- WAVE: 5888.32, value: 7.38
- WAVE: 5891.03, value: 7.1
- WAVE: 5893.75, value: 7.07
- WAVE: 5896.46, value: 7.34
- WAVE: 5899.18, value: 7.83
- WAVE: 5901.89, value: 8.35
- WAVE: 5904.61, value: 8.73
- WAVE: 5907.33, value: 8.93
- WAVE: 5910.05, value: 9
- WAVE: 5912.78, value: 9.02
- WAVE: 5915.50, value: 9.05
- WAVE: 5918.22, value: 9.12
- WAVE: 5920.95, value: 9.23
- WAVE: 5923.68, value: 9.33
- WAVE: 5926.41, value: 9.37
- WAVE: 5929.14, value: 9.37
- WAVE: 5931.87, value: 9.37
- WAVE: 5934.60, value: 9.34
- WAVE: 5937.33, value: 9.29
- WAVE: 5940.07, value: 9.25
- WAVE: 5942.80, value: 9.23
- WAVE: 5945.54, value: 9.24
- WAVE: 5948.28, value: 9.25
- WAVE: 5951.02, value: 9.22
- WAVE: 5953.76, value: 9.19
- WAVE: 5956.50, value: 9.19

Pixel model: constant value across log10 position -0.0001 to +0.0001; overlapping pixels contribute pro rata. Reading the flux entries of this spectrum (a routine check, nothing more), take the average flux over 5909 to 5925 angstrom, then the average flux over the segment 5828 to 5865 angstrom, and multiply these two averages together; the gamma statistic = 87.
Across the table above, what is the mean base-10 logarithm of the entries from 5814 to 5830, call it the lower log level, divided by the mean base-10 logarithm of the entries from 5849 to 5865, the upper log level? 1.02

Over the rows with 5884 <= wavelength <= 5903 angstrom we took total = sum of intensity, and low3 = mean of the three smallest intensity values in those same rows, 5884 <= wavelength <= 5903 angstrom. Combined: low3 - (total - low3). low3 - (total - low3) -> -38.5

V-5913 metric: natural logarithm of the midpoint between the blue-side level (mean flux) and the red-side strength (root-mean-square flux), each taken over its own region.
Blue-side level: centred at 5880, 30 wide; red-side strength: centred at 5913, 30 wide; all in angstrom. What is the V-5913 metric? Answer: 2.16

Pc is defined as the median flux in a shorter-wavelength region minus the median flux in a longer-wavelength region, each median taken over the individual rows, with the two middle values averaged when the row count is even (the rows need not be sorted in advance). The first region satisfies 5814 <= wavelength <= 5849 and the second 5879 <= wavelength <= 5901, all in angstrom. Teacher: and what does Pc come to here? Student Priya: 2.0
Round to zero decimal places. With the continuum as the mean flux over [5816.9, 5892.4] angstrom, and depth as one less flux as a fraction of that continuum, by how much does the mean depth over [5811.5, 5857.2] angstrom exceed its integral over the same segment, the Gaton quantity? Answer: 2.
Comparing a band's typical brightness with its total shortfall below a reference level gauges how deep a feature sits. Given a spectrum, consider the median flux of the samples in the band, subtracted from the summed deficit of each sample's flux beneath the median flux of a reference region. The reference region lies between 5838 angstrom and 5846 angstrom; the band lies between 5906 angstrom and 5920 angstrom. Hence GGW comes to -6.3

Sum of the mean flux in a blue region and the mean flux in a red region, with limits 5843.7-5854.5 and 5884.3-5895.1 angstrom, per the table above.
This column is 16.7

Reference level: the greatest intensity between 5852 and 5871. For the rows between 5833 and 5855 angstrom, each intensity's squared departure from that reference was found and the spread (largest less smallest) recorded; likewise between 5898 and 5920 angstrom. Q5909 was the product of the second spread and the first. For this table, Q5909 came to 0.183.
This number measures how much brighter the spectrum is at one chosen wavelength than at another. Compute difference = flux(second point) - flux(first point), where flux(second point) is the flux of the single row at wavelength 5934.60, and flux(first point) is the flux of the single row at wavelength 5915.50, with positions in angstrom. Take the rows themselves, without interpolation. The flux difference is 0.29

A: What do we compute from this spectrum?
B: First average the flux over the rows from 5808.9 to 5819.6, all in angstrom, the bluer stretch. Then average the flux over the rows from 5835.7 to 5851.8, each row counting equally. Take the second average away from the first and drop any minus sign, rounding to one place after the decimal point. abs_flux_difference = 0.0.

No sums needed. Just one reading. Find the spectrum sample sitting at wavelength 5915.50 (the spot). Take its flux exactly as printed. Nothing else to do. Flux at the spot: 9.05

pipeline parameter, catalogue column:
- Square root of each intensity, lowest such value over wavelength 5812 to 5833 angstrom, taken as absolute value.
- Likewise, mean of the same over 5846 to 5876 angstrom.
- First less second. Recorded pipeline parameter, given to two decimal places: 0.02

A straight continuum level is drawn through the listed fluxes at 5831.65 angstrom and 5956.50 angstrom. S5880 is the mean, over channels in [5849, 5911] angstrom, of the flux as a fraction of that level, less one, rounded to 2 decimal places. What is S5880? -0.10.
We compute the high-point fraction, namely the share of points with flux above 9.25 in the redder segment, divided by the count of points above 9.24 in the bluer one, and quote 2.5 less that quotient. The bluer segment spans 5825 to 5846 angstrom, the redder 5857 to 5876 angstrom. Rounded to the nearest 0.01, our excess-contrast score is 2.41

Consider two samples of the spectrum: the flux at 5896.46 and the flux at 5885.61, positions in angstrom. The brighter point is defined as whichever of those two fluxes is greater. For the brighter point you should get 7.81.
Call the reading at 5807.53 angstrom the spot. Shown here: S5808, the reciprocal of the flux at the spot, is 0.105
